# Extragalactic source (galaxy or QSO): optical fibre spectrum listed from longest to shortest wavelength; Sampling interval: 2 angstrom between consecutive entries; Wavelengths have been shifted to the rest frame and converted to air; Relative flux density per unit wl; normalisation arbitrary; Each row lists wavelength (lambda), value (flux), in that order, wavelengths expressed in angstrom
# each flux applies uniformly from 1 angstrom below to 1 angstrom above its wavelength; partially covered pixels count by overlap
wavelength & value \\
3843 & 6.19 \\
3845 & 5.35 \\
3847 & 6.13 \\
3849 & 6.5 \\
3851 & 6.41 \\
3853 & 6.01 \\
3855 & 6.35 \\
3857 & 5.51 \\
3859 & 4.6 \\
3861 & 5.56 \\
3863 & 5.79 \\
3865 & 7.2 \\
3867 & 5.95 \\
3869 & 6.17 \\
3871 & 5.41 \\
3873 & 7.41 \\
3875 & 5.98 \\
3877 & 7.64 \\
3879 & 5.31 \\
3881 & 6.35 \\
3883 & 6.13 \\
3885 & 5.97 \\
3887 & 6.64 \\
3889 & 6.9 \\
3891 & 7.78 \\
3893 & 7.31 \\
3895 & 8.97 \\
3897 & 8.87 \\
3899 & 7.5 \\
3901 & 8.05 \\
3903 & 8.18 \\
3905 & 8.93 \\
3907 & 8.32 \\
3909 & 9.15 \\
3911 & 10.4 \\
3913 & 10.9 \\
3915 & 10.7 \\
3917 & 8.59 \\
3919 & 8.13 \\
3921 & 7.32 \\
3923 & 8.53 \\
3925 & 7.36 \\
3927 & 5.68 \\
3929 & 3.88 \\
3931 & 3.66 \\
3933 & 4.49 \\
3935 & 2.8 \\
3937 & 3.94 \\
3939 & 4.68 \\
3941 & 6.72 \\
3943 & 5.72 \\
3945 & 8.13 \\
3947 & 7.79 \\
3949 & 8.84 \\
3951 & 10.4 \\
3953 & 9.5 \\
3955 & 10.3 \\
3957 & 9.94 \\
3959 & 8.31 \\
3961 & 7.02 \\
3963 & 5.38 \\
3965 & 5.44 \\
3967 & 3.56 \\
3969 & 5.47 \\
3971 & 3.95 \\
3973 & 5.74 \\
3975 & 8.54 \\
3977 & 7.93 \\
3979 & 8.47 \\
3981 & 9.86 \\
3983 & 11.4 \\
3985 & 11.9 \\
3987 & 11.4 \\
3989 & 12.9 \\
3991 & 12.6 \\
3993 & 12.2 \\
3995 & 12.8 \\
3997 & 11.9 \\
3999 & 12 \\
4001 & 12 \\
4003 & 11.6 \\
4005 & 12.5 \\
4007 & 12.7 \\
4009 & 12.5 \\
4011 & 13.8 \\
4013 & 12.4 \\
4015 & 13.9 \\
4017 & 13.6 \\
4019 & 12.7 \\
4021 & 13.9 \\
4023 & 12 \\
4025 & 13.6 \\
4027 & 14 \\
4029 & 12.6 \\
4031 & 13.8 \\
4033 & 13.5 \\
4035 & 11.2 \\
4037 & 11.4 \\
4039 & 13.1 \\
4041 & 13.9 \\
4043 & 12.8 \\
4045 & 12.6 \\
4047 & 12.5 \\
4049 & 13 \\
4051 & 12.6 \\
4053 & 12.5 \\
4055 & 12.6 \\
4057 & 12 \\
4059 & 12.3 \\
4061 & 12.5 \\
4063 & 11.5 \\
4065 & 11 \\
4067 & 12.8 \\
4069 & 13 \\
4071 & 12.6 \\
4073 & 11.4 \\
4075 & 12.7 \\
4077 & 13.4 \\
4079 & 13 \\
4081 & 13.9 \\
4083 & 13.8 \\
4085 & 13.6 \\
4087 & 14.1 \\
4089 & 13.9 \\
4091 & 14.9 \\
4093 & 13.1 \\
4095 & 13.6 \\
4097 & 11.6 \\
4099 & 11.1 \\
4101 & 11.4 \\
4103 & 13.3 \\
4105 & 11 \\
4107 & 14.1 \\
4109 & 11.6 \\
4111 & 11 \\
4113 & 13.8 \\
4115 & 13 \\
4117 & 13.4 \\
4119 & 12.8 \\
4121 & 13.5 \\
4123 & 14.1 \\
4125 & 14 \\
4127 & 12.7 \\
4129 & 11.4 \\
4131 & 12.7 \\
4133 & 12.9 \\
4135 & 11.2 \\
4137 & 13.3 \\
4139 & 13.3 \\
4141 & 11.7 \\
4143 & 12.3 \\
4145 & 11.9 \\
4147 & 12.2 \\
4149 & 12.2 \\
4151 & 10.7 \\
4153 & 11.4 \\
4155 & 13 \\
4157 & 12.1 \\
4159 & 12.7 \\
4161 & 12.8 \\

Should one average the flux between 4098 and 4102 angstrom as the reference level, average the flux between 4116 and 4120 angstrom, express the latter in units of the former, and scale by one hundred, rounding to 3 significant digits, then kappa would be 116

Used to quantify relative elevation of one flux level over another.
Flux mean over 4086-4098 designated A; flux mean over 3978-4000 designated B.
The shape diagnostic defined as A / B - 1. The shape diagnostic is 0.17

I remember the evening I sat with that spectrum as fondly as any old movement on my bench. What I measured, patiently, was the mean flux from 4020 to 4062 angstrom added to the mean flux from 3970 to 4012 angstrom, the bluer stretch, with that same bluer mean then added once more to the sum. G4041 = 35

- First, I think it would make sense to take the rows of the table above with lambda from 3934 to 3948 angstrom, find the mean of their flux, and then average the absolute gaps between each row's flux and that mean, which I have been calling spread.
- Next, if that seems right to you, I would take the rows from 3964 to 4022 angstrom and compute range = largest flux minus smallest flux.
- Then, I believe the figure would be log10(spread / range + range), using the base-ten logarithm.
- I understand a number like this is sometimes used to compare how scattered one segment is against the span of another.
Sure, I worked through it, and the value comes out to 1.02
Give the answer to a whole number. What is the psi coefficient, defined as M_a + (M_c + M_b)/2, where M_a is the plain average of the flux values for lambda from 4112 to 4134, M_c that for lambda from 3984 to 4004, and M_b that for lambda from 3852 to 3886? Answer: 22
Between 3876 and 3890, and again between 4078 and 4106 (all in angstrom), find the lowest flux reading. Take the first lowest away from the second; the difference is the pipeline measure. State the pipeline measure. 5.7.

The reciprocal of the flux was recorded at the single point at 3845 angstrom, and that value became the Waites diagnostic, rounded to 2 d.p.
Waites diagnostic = 0.19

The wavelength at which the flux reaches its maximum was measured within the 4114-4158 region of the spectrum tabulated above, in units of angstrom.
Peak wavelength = 4123 angstrom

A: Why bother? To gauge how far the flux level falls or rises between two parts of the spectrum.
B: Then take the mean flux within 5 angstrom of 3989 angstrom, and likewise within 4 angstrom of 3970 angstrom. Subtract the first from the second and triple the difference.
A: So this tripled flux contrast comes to -23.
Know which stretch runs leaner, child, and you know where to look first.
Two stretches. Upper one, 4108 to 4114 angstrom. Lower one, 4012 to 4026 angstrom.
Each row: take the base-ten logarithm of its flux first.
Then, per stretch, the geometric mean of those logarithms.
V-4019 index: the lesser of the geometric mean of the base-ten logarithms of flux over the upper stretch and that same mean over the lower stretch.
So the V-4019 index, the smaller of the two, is 1.08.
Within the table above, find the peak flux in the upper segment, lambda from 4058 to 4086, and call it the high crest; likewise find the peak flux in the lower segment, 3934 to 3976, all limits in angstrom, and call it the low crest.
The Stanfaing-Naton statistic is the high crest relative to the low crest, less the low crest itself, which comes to -9.1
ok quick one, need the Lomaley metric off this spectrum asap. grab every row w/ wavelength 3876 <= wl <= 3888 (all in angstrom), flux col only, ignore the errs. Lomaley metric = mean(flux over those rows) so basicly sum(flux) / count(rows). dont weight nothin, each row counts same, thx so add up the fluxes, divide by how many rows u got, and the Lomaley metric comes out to 6.3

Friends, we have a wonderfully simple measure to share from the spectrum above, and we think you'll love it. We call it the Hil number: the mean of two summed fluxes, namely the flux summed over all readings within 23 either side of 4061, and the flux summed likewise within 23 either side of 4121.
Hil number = 291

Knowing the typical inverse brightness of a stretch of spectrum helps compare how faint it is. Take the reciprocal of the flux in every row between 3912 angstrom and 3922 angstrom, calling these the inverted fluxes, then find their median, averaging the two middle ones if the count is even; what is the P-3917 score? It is 0.12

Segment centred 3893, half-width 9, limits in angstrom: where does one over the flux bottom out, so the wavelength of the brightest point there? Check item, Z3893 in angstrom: 3895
